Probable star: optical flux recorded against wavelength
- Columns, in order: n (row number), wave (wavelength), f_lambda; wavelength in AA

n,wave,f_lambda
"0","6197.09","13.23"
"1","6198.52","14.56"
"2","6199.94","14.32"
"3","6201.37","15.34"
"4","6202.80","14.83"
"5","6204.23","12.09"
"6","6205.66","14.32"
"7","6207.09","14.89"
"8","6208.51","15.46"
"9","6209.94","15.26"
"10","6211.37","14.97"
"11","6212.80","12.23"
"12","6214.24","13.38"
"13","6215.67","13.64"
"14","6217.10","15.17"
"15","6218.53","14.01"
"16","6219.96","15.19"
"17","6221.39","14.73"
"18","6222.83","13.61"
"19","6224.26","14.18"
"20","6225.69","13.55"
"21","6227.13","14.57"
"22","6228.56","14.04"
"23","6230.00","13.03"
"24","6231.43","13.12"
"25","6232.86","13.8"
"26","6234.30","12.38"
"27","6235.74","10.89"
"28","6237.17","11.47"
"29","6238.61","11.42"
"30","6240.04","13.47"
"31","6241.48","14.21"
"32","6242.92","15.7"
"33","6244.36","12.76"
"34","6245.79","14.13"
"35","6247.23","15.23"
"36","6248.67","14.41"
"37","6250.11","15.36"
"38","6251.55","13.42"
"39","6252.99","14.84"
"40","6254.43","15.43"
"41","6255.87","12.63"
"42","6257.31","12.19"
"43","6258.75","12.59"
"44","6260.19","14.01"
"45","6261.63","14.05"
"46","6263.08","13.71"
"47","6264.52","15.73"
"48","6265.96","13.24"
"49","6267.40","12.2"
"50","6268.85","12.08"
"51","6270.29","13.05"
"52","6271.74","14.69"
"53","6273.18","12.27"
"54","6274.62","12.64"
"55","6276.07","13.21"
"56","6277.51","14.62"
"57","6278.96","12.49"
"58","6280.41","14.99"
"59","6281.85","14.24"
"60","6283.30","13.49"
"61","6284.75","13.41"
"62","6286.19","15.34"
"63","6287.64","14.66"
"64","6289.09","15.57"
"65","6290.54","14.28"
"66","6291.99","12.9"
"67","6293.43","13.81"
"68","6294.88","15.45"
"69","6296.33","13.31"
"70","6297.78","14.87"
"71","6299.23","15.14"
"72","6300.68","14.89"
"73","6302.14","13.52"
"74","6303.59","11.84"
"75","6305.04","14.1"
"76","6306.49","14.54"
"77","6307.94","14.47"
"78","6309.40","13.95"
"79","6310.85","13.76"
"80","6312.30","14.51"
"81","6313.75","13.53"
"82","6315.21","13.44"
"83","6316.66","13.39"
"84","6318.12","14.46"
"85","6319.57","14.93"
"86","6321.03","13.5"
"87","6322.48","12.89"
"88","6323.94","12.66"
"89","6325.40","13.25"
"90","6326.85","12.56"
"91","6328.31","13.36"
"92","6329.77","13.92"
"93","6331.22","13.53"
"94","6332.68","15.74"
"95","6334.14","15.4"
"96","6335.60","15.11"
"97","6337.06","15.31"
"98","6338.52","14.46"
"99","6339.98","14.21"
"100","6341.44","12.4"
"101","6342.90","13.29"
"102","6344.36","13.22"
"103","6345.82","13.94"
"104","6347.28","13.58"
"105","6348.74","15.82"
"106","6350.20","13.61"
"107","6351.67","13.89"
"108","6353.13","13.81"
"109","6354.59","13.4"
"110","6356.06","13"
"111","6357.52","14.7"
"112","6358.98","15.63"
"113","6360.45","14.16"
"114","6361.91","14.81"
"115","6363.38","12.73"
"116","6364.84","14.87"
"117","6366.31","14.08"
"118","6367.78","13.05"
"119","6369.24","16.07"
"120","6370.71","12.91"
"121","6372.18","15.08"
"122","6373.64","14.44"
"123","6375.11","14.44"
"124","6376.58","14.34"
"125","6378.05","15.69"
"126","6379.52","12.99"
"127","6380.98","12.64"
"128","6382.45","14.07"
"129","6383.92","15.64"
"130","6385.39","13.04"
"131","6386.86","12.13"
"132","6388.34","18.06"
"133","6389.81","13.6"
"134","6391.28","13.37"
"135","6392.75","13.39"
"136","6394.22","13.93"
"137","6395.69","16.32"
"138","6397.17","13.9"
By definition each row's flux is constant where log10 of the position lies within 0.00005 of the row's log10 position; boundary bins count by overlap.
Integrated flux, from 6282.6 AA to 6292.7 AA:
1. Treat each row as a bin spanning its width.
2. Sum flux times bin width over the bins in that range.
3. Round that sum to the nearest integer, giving 144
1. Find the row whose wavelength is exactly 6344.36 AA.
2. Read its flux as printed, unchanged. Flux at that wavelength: 13.22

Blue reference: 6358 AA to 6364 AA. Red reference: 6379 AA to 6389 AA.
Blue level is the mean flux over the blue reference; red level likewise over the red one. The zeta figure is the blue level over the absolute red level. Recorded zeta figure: 1.02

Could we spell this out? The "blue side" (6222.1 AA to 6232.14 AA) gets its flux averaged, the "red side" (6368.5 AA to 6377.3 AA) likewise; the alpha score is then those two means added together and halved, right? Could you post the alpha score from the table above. 14.14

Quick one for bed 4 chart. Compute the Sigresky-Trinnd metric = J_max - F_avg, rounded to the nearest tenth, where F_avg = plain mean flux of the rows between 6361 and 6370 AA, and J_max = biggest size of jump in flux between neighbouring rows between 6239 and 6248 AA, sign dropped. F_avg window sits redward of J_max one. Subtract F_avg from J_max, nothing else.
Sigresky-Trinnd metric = -11.3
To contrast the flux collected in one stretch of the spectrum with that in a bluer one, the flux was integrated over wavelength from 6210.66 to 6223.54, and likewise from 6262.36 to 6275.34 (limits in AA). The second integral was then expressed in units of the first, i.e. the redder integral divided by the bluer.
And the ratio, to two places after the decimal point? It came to 0.95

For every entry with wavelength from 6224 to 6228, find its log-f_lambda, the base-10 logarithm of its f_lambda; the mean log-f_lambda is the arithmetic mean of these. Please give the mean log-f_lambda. 1.15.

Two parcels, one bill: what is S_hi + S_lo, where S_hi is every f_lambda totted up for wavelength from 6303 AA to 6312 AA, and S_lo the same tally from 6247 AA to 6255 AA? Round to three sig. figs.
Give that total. 171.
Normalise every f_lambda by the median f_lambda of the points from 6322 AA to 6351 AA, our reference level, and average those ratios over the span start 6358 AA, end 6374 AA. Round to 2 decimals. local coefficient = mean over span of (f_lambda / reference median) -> 1.06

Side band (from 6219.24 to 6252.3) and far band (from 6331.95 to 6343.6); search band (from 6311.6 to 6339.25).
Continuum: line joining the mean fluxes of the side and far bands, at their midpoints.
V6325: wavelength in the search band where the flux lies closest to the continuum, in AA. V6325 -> 6338.52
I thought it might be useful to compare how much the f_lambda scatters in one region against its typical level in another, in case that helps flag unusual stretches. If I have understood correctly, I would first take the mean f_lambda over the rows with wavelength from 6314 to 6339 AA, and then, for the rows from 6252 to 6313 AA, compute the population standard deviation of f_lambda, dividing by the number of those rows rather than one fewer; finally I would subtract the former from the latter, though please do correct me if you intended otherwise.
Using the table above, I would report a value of -12.9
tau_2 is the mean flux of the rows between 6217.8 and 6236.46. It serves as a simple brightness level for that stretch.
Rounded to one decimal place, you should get 13.6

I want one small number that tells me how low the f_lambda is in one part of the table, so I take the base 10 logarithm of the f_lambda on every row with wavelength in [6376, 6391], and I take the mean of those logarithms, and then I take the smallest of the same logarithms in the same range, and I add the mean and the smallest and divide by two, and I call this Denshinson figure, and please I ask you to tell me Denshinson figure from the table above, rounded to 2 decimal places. 1.12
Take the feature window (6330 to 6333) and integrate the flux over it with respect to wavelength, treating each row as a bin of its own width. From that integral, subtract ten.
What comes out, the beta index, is 33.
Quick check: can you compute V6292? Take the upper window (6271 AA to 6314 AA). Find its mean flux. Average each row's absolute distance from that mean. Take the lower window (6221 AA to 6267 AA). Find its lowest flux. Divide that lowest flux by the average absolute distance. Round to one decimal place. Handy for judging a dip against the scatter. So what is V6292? 13.5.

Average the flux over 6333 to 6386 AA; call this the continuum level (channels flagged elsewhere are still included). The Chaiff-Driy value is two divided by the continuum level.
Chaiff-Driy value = 0.141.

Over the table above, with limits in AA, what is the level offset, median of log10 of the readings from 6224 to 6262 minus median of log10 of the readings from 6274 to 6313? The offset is -0.014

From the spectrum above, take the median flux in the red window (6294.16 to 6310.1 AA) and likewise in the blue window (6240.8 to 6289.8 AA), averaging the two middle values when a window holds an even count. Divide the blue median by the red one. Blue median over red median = 0.97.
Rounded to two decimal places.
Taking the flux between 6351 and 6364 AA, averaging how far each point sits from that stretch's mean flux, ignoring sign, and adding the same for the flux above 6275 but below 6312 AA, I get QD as 1.49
